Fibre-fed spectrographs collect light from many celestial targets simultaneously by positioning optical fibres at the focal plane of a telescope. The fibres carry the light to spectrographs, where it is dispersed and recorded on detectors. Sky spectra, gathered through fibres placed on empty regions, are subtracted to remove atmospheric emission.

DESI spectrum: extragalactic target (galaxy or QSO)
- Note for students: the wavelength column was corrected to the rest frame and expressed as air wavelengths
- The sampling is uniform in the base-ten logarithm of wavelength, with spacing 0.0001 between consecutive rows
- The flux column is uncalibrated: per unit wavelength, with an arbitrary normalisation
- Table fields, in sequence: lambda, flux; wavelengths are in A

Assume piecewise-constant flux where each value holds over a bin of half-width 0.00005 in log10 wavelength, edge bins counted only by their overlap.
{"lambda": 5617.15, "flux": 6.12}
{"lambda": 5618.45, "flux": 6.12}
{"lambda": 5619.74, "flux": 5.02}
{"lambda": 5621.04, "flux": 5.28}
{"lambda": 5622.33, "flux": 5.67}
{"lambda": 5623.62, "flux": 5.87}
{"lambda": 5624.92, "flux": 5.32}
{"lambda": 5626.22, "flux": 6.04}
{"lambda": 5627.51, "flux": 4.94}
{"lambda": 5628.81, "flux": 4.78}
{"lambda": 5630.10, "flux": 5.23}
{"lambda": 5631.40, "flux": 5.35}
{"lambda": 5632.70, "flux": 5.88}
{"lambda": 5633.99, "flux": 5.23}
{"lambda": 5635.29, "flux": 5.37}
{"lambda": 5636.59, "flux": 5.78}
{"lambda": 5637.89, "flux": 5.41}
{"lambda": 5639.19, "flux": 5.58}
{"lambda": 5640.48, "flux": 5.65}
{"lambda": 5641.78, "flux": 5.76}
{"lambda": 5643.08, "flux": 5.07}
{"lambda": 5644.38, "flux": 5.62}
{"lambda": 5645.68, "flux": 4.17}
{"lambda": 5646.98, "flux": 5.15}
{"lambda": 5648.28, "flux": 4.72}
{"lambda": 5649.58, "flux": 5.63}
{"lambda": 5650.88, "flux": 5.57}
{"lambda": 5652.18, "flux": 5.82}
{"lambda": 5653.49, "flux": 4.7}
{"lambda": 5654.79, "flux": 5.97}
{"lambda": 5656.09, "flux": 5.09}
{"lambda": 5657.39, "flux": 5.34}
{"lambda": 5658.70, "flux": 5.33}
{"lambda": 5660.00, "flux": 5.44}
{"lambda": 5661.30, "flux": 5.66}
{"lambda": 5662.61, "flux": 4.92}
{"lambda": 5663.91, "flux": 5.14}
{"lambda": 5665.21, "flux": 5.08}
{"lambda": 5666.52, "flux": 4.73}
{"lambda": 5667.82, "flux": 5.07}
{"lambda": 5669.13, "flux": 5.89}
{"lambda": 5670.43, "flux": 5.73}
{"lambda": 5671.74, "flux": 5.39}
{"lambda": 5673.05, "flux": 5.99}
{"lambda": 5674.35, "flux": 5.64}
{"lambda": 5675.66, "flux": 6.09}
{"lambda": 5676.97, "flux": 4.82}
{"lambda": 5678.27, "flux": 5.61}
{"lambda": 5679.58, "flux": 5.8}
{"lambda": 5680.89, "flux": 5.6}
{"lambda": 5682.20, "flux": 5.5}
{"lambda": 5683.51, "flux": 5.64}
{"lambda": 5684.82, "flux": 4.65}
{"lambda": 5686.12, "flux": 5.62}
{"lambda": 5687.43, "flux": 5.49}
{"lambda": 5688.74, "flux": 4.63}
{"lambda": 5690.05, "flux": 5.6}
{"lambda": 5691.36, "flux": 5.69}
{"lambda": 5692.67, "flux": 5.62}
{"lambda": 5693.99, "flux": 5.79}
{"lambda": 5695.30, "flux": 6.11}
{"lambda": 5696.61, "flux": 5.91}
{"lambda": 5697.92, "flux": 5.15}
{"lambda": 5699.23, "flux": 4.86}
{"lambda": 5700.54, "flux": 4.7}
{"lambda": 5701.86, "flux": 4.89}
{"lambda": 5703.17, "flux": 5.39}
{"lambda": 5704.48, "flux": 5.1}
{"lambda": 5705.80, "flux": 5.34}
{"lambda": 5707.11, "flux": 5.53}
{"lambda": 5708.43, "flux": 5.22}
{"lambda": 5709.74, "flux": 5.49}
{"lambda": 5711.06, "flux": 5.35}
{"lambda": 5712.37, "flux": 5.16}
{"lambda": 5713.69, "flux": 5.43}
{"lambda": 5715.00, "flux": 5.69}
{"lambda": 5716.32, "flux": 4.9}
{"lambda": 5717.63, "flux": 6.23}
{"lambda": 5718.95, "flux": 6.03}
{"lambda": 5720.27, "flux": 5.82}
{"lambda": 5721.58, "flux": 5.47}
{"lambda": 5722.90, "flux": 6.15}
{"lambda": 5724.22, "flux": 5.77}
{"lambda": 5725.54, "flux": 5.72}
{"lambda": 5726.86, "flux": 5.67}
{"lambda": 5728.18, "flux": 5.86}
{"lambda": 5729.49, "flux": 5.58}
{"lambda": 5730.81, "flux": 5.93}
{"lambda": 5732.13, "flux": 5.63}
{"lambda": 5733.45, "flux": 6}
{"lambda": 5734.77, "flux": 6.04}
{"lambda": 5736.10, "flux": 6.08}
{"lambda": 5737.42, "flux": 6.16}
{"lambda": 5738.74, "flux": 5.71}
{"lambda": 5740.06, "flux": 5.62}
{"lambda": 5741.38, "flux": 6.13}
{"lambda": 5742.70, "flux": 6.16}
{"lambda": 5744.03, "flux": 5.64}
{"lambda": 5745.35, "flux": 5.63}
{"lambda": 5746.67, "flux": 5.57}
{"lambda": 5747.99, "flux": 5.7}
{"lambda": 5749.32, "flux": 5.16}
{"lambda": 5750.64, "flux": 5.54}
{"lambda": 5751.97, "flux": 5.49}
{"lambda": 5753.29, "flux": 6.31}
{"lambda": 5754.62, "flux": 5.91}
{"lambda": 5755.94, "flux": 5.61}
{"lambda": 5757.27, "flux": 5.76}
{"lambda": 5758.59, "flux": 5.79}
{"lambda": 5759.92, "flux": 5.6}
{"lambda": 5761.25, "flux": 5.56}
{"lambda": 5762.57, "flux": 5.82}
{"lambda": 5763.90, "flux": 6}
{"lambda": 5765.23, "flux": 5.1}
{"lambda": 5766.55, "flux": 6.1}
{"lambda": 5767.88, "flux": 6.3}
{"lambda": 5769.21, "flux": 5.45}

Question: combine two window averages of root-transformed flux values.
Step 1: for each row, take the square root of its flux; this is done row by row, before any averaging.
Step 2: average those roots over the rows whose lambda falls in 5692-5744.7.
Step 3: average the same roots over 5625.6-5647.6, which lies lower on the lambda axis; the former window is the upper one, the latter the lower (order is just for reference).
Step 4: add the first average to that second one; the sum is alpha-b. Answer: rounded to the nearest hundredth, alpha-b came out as 4.68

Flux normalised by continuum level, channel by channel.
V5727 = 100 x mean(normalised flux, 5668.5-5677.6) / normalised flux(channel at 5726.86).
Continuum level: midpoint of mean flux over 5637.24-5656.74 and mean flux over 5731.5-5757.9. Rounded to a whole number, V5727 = 100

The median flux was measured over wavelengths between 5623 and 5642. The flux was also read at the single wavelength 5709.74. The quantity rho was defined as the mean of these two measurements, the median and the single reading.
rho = 5.45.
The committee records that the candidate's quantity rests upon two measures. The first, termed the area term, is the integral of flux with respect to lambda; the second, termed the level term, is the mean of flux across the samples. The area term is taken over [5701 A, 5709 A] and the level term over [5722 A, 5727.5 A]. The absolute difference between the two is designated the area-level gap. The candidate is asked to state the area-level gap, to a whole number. 36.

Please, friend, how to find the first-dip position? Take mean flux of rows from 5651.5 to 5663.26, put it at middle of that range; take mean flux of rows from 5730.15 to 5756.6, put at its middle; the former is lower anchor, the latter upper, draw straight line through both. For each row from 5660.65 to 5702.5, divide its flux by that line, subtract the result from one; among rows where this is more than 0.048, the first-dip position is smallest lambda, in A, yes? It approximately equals 5662.61 A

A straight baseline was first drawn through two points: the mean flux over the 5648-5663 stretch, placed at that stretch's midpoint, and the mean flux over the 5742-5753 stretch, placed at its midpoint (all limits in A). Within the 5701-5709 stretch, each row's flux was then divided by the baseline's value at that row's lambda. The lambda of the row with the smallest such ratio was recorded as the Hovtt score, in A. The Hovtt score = 5701.86 A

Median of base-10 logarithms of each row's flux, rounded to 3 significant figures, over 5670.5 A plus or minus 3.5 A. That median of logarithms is 0.758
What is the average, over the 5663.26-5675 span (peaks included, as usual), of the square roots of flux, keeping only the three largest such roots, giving 2.42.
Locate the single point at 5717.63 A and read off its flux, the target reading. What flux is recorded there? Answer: 6.23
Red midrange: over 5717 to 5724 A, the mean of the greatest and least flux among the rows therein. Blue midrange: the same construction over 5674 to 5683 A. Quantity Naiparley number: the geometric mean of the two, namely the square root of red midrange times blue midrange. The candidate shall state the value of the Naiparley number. 5.65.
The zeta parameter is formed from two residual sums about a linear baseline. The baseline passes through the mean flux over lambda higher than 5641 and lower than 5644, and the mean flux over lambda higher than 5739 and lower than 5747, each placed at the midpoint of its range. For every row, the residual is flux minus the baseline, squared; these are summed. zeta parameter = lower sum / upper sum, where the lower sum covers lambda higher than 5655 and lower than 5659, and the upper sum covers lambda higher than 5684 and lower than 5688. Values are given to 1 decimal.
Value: 0.2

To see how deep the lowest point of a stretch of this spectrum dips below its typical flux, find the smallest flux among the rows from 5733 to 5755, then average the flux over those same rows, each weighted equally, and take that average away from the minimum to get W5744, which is -0.65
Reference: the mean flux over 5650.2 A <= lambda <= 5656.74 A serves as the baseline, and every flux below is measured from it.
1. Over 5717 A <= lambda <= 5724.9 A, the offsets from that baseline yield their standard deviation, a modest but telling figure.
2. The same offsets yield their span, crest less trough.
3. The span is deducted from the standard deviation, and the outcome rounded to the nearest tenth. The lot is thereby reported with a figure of -0.5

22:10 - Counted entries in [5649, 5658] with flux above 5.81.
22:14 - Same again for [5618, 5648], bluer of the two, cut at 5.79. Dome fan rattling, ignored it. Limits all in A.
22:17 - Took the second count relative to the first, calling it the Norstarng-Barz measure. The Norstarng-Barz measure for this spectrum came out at 2.0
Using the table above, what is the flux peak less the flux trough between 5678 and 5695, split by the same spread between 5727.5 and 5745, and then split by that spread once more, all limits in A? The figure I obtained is 3.5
